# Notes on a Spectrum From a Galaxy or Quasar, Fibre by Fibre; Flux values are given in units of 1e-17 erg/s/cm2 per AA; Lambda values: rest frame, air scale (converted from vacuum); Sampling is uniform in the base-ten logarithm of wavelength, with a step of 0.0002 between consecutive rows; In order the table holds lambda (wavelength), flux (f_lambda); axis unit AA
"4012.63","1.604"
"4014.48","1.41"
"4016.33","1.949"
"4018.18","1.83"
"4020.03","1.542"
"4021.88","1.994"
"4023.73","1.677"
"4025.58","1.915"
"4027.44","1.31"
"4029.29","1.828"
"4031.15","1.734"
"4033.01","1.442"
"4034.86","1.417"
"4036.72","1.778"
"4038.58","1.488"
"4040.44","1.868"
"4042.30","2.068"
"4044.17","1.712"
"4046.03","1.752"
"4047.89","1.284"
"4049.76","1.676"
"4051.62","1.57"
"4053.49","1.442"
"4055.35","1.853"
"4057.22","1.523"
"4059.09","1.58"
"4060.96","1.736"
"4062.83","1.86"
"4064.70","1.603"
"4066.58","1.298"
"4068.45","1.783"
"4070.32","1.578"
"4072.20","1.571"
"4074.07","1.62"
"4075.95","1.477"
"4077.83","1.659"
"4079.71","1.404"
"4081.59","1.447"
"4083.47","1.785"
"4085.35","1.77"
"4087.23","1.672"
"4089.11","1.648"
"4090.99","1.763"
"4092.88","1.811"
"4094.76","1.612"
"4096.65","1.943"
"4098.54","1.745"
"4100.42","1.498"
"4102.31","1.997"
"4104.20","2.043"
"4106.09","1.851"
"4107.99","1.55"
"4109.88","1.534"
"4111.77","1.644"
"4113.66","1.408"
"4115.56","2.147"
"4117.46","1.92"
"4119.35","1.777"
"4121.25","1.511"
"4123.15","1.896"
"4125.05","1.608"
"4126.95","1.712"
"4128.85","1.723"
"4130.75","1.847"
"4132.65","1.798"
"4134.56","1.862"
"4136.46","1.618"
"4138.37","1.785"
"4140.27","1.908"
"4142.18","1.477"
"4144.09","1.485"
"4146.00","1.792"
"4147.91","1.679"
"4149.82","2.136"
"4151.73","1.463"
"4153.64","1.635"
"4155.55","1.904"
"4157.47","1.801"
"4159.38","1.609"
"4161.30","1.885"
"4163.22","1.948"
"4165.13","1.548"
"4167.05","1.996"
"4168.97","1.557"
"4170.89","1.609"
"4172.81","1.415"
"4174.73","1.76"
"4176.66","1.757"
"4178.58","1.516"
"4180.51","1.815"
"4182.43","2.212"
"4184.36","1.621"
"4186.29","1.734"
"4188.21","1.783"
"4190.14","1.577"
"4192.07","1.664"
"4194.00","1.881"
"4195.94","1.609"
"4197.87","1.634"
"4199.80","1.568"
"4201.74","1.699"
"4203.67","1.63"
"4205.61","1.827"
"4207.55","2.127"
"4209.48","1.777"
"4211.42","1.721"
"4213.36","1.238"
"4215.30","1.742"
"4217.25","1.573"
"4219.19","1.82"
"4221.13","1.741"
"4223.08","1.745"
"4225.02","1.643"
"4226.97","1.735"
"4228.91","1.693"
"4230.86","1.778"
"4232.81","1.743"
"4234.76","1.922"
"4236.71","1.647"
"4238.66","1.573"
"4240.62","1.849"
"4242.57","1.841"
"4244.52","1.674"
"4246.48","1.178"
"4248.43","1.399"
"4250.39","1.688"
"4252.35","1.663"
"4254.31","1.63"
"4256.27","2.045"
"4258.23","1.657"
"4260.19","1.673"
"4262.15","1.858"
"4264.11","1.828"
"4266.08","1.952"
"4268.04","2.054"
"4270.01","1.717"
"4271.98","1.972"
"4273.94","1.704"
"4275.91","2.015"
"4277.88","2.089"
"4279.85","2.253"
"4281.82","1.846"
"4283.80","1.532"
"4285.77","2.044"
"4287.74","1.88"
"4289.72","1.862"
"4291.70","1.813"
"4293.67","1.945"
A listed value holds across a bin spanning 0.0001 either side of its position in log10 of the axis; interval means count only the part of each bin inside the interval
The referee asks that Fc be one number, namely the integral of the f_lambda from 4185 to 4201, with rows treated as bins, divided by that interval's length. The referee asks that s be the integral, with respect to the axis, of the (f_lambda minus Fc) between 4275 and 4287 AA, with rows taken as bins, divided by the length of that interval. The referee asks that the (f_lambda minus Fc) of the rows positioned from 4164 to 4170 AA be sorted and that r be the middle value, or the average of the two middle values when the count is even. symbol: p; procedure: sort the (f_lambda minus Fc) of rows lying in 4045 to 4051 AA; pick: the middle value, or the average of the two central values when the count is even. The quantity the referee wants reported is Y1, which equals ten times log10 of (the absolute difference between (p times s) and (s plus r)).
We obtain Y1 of -8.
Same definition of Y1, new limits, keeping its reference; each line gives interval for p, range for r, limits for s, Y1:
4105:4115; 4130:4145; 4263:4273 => -4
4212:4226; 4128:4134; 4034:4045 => -8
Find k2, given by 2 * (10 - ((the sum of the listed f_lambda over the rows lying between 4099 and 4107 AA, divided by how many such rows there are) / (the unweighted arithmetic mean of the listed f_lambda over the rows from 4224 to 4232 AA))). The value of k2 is 17.8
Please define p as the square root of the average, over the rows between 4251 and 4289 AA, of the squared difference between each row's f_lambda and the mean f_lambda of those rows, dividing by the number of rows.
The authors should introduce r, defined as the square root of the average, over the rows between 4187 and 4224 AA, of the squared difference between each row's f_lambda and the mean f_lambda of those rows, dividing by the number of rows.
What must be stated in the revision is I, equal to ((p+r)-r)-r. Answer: 0.02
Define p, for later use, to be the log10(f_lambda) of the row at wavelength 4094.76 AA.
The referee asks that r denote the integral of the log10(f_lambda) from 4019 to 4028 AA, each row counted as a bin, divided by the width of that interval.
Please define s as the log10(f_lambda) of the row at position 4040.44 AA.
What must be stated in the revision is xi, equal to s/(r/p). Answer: 0.25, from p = 0.207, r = 0.227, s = 0.27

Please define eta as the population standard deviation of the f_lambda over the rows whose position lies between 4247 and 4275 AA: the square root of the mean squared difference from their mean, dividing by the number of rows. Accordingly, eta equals 0.178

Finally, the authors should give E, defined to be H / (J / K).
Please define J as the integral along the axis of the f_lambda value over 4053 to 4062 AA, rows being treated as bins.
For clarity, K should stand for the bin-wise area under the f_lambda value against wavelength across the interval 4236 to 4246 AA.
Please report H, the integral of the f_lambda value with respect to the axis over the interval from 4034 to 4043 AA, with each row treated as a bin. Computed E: 17.7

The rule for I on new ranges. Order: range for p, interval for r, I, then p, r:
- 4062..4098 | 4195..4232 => 0.00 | 0.16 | 0.162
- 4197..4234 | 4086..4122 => -0.04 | 0.16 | 0.199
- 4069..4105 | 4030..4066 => -0.01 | 0.18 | 0.190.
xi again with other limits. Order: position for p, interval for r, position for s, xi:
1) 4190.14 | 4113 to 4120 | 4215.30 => 0.19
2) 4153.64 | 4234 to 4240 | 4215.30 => 0.22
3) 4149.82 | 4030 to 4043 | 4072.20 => 0.29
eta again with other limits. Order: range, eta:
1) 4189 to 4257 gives 0.181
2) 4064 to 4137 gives 0.185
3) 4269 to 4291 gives 0.193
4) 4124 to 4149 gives 0.132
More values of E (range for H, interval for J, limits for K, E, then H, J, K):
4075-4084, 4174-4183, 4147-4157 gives 15.2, 13.9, 16.2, 17.7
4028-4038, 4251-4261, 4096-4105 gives 15.5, 16.2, 17.3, 16.6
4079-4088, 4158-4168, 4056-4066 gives 13.4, 14.6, 18.0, 16.5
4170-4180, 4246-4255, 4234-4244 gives 20.7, 16.2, 13.7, 17.6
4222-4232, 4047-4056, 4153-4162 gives 19.5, 17.2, 14.0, 15.9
